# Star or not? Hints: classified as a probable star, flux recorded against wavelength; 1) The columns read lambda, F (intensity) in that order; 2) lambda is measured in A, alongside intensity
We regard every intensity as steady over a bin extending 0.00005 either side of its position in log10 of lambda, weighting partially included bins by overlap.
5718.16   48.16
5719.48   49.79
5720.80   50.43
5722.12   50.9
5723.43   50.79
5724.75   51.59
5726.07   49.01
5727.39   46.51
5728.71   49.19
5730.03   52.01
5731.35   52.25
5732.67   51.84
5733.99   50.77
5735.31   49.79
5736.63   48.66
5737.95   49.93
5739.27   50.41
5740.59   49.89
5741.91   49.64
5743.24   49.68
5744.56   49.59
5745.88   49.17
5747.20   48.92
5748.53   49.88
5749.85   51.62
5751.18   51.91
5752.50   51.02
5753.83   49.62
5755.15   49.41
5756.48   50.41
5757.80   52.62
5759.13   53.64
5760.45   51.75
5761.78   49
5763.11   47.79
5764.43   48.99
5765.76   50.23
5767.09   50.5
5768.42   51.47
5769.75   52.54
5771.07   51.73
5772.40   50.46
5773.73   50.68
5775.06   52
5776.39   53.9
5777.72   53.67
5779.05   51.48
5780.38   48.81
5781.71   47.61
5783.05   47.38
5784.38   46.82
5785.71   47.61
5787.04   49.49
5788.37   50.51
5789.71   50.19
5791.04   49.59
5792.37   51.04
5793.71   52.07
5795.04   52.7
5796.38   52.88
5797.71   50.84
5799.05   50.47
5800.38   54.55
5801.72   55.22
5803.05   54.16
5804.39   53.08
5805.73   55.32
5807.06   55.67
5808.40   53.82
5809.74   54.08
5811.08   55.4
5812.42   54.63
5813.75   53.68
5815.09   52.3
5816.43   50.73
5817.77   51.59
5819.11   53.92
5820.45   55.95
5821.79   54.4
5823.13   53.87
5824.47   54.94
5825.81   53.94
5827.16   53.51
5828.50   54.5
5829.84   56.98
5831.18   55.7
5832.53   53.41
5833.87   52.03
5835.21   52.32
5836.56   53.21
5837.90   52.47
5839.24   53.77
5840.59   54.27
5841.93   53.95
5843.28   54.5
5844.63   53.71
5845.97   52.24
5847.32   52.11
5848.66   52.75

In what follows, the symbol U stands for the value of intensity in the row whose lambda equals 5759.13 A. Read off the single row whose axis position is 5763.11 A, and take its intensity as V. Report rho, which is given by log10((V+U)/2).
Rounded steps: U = 53.64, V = 47.79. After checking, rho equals 1.71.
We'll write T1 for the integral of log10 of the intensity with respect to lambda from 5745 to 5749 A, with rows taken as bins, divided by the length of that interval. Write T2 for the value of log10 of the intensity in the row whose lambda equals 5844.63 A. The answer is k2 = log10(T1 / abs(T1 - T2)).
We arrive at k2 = 1.7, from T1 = 1.69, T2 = 1.73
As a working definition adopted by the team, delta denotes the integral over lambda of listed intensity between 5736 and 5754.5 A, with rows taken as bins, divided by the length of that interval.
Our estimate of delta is 50.0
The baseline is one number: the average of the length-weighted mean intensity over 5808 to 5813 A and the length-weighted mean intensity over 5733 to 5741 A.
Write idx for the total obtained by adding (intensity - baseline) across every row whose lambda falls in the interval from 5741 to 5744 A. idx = -5.1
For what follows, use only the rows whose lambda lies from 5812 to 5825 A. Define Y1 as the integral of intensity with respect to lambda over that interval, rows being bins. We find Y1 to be 697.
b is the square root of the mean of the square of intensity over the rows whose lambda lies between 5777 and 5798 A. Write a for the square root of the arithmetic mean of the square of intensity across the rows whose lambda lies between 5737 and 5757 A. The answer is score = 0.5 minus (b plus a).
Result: -100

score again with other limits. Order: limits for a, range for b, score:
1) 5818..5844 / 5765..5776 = -105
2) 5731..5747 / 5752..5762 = -101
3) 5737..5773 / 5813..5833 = -104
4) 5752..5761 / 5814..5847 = -104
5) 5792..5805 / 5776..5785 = -102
